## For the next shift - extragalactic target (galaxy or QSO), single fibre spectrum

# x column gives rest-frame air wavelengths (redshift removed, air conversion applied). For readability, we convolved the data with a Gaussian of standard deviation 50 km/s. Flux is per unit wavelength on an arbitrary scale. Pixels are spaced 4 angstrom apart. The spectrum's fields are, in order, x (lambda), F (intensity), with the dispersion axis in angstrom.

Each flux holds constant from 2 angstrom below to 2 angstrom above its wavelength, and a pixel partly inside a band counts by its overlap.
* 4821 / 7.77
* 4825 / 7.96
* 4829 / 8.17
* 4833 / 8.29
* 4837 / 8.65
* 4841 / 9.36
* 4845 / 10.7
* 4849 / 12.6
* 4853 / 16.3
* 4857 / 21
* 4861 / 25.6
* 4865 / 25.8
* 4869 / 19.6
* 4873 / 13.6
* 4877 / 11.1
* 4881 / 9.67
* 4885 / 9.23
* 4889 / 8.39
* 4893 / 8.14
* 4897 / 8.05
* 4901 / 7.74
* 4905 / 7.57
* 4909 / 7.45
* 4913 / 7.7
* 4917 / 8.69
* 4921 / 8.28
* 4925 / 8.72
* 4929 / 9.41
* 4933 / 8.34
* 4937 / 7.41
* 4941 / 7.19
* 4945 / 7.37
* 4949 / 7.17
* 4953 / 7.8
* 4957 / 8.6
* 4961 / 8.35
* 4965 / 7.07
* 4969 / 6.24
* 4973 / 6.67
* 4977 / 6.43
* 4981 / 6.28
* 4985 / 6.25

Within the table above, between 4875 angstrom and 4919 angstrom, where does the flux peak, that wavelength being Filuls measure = 4877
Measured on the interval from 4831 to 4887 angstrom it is 4865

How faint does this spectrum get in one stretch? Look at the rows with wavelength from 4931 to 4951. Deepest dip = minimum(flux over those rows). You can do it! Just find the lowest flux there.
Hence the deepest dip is 7.17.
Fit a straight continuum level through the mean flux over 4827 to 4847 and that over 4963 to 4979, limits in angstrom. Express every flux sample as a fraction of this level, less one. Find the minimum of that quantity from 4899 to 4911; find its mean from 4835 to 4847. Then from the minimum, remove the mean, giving -0.10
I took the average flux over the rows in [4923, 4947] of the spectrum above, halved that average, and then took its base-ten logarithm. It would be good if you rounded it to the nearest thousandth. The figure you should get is 0.606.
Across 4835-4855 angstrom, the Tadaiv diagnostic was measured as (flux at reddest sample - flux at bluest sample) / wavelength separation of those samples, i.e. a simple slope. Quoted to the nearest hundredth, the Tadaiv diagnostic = 0.48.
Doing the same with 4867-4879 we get -1.06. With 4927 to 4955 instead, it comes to -0.07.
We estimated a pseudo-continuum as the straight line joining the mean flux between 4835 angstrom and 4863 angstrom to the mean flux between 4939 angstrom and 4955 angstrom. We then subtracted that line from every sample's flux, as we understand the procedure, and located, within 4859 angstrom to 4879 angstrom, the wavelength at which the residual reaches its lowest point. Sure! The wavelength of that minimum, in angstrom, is 4877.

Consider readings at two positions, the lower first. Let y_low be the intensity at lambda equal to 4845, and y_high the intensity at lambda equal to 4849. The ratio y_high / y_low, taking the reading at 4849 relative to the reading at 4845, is 1.2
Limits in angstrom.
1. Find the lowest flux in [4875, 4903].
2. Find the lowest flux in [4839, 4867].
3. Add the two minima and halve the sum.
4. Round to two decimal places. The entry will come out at 8.55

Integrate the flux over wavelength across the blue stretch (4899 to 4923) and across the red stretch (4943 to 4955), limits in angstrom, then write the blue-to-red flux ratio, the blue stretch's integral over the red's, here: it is 2.1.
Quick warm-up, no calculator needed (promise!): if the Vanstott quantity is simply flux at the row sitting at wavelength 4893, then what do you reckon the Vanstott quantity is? 8.14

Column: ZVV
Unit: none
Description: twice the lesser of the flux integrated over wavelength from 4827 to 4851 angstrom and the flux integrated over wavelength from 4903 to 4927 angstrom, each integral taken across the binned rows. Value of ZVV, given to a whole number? 387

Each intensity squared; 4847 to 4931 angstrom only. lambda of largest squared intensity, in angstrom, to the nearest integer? 4865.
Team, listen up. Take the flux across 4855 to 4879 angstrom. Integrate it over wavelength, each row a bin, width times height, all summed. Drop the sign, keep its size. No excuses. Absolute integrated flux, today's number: 467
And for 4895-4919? 189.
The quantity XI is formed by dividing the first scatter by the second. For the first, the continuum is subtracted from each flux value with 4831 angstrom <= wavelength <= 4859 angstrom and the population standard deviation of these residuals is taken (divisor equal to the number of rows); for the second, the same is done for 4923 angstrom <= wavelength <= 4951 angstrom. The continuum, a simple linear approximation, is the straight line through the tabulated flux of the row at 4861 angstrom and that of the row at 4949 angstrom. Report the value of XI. 5.6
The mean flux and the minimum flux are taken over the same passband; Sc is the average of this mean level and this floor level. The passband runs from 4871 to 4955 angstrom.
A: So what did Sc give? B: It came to 7.8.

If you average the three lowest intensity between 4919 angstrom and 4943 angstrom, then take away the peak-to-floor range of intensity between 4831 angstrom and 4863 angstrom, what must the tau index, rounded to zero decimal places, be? -10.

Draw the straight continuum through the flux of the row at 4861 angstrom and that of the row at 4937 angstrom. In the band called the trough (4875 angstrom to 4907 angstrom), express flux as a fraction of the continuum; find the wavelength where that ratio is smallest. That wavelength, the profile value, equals 4889 angstrom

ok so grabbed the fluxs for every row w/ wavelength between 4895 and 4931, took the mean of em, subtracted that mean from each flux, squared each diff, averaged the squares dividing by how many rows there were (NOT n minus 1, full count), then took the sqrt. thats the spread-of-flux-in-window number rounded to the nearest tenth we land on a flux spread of 0.6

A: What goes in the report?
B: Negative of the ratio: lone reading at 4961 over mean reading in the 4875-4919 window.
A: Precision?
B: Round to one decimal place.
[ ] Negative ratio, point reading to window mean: -1.0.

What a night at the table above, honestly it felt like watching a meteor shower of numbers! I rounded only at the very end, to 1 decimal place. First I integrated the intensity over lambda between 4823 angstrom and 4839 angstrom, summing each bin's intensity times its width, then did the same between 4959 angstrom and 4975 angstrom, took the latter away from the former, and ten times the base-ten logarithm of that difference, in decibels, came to 12.8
